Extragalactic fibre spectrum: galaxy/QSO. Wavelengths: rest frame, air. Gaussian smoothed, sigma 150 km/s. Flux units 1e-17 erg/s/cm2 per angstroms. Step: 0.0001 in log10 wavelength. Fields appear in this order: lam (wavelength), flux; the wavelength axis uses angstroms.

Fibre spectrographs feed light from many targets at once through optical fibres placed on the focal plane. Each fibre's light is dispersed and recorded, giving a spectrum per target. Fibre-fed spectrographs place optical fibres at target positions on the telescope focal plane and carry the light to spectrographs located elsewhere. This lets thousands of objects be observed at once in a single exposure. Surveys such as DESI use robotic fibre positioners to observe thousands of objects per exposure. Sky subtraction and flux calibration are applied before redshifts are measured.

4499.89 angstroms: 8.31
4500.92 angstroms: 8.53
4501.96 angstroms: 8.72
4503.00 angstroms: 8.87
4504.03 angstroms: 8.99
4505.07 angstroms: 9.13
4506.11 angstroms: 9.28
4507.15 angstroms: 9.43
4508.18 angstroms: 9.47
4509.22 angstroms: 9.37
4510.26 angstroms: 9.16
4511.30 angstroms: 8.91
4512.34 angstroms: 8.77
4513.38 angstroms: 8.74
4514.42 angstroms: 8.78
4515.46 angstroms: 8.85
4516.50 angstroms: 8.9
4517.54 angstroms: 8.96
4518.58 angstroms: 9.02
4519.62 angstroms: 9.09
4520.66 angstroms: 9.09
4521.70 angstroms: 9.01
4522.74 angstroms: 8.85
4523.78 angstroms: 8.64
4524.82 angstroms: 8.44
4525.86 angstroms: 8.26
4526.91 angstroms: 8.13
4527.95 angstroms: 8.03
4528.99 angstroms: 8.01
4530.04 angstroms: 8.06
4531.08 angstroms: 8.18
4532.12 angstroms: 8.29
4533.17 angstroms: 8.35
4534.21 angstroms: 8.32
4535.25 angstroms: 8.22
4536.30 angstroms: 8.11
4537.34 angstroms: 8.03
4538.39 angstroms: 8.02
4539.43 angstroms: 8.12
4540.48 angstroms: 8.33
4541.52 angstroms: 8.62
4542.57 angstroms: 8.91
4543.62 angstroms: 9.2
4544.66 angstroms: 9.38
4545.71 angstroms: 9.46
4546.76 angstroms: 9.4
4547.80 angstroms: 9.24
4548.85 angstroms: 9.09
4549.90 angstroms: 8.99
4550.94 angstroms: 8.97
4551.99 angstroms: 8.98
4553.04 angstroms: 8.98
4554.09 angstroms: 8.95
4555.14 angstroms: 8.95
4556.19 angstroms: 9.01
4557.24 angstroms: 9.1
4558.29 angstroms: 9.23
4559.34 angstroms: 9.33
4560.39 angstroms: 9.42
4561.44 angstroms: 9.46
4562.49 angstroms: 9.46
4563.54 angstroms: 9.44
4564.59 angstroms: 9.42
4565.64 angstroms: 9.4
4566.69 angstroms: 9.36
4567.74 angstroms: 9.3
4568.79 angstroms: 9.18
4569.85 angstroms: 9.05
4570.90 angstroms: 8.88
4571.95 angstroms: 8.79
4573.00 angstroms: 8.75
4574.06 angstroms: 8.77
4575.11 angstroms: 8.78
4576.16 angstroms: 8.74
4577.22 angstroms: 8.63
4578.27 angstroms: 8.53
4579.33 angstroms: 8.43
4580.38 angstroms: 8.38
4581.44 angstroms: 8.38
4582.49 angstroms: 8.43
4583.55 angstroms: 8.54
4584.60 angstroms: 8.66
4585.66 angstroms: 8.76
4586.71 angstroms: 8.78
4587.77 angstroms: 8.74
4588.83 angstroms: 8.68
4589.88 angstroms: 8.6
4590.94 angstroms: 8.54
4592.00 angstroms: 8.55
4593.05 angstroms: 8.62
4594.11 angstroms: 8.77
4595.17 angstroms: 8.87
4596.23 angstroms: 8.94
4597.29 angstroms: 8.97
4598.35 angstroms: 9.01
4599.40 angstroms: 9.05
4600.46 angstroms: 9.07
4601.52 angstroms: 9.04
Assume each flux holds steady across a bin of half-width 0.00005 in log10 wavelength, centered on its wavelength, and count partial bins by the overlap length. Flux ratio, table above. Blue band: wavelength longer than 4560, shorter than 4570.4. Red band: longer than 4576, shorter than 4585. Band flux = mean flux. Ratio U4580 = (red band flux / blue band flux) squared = 0.83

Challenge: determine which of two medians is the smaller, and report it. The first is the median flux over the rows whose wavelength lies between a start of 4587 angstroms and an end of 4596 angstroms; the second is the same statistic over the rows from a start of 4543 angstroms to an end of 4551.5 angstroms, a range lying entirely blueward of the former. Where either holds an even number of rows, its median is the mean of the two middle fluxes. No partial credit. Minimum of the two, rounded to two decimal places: 8.65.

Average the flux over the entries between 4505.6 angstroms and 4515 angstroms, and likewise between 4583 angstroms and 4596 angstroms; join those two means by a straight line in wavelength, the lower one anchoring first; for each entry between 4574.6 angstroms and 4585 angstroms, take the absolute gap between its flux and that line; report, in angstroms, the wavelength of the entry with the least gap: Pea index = 4576.16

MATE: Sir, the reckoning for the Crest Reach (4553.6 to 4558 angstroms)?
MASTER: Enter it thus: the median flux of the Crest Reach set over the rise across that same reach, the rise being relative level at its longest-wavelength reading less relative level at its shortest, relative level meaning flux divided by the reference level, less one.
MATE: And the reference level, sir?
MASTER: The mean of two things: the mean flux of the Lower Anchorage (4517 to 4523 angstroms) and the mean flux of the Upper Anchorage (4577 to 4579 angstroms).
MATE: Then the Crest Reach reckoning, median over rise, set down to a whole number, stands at 526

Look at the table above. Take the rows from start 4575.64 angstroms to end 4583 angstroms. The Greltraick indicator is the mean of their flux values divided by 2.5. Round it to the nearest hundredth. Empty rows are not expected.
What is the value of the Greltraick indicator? 3.40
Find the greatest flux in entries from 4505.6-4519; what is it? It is 9.47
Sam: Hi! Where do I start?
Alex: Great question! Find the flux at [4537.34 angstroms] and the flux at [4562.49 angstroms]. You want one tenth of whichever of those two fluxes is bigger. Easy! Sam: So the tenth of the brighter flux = 0.95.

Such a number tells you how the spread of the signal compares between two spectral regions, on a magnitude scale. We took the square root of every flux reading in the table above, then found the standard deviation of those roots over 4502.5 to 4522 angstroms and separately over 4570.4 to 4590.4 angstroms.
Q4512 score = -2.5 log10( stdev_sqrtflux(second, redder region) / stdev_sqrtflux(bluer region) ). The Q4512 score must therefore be 0.35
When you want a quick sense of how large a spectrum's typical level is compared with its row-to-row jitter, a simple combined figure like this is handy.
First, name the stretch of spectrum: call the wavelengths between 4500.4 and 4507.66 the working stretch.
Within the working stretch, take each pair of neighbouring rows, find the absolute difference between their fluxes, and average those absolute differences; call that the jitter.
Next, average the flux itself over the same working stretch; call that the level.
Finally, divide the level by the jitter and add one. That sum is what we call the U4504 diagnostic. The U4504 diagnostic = 61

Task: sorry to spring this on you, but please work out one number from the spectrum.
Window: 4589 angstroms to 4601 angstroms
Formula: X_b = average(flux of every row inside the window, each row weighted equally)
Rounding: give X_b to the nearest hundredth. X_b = 8.82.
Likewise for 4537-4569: 9.06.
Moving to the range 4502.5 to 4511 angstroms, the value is 9.21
